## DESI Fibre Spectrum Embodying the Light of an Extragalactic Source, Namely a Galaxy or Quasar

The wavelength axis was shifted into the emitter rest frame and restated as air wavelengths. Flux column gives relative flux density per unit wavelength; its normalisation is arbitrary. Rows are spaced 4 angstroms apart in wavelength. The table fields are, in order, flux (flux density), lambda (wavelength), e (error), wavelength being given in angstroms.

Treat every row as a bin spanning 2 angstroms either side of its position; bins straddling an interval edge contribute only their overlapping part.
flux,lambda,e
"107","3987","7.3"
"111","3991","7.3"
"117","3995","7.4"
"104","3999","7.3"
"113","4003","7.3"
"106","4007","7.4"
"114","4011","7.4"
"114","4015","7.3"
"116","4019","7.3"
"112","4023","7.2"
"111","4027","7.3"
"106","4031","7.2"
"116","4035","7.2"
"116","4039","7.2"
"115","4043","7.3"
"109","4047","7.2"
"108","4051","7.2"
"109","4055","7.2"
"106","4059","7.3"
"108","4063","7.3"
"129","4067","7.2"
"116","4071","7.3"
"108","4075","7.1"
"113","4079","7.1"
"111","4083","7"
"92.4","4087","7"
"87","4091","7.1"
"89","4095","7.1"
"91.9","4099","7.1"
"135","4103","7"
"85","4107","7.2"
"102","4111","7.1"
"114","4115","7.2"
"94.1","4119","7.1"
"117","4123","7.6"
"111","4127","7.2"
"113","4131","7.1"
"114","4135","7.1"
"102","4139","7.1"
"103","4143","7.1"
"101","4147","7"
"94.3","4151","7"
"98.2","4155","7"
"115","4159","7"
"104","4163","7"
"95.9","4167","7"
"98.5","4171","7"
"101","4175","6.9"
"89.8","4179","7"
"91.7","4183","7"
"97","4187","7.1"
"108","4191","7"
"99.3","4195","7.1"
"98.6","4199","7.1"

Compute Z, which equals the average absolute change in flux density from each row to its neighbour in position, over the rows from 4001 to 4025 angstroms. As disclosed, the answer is 4.2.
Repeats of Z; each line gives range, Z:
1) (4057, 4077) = 11.0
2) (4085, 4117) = 18.9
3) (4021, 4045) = 3.4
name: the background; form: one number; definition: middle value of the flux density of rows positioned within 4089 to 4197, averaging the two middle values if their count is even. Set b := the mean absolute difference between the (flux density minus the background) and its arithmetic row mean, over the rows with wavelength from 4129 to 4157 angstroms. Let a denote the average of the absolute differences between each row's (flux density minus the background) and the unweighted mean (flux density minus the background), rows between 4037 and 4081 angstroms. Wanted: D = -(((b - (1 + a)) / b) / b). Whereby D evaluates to 0.01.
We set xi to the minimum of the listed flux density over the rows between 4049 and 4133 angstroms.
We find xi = 85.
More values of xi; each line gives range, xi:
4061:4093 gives 87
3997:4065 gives 104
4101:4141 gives 85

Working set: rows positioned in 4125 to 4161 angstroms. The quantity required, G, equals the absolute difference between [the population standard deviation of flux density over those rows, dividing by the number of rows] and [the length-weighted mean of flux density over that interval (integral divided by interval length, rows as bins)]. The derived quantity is 99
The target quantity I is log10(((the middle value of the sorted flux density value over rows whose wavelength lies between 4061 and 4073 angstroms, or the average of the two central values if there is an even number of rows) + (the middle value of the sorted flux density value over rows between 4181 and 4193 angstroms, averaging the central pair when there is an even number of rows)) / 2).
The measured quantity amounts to 2.03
